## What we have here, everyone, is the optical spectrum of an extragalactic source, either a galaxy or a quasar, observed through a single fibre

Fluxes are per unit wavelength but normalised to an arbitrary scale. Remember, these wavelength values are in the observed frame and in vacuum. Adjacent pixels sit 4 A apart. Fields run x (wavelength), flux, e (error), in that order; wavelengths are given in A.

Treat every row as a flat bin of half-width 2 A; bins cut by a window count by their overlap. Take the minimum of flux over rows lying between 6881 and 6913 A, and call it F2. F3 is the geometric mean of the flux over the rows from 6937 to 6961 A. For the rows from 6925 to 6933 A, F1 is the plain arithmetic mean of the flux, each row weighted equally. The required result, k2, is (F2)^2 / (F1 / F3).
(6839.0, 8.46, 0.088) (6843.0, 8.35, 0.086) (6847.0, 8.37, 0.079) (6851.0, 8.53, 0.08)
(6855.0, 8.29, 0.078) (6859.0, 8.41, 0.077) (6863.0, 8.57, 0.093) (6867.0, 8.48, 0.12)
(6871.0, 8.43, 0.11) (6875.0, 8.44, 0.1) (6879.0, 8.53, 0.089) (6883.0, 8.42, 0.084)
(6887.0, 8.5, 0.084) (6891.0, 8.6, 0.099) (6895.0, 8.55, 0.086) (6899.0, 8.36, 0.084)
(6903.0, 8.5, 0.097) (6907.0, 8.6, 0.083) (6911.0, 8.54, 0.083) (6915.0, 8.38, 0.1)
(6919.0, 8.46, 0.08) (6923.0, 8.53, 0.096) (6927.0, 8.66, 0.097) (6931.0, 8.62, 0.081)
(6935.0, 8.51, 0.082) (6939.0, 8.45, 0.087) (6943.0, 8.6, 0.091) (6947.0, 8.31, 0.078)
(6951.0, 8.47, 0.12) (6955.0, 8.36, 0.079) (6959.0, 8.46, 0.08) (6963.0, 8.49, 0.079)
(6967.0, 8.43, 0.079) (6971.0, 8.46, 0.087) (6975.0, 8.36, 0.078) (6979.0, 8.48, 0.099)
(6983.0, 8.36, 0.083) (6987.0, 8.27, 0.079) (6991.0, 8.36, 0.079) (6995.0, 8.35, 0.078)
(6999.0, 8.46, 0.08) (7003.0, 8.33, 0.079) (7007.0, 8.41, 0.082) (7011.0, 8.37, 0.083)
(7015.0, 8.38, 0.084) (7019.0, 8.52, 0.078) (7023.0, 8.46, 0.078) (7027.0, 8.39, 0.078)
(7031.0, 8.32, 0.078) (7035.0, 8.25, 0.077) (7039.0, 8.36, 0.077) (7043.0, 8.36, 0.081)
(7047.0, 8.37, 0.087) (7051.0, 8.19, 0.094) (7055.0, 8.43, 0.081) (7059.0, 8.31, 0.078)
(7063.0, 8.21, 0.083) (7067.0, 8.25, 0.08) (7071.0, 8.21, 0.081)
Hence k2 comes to 68.3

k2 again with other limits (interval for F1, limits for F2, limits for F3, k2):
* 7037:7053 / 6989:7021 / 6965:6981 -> 70.3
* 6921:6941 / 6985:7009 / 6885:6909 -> 68.1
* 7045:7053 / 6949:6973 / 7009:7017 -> 70.7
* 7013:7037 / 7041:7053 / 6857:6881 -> 67.8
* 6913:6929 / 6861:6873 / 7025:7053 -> 69.5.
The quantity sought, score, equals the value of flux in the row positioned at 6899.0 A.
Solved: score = 8.36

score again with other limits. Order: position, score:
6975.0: 8.36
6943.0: 8.6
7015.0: 8.38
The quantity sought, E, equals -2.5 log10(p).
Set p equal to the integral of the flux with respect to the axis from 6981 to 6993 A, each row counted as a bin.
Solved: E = -5.0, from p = 100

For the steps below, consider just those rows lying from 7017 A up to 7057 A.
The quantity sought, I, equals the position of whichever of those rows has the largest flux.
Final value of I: 7019.0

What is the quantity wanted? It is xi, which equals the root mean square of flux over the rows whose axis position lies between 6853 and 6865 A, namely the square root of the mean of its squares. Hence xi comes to 8.42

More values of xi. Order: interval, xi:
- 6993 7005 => 8.38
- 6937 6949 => 8.45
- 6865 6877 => 8.45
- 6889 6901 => 8.50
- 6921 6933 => 8.60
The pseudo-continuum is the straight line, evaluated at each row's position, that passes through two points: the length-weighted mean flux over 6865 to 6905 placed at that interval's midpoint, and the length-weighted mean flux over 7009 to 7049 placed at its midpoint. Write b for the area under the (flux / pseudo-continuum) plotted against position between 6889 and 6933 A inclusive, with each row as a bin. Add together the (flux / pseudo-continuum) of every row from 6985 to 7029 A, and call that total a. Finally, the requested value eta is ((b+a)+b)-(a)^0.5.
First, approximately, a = 11.0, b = 44.3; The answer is 96.4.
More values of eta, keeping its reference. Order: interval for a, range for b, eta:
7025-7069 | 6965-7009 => 95.4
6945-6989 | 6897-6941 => 96.2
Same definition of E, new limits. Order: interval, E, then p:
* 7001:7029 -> -5.9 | 235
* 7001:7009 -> -4.6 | 67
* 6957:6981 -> -5.8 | 203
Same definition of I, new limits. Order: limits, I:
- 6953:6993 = 6963.0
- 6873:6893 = 6891.0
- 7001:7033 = 7019.0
